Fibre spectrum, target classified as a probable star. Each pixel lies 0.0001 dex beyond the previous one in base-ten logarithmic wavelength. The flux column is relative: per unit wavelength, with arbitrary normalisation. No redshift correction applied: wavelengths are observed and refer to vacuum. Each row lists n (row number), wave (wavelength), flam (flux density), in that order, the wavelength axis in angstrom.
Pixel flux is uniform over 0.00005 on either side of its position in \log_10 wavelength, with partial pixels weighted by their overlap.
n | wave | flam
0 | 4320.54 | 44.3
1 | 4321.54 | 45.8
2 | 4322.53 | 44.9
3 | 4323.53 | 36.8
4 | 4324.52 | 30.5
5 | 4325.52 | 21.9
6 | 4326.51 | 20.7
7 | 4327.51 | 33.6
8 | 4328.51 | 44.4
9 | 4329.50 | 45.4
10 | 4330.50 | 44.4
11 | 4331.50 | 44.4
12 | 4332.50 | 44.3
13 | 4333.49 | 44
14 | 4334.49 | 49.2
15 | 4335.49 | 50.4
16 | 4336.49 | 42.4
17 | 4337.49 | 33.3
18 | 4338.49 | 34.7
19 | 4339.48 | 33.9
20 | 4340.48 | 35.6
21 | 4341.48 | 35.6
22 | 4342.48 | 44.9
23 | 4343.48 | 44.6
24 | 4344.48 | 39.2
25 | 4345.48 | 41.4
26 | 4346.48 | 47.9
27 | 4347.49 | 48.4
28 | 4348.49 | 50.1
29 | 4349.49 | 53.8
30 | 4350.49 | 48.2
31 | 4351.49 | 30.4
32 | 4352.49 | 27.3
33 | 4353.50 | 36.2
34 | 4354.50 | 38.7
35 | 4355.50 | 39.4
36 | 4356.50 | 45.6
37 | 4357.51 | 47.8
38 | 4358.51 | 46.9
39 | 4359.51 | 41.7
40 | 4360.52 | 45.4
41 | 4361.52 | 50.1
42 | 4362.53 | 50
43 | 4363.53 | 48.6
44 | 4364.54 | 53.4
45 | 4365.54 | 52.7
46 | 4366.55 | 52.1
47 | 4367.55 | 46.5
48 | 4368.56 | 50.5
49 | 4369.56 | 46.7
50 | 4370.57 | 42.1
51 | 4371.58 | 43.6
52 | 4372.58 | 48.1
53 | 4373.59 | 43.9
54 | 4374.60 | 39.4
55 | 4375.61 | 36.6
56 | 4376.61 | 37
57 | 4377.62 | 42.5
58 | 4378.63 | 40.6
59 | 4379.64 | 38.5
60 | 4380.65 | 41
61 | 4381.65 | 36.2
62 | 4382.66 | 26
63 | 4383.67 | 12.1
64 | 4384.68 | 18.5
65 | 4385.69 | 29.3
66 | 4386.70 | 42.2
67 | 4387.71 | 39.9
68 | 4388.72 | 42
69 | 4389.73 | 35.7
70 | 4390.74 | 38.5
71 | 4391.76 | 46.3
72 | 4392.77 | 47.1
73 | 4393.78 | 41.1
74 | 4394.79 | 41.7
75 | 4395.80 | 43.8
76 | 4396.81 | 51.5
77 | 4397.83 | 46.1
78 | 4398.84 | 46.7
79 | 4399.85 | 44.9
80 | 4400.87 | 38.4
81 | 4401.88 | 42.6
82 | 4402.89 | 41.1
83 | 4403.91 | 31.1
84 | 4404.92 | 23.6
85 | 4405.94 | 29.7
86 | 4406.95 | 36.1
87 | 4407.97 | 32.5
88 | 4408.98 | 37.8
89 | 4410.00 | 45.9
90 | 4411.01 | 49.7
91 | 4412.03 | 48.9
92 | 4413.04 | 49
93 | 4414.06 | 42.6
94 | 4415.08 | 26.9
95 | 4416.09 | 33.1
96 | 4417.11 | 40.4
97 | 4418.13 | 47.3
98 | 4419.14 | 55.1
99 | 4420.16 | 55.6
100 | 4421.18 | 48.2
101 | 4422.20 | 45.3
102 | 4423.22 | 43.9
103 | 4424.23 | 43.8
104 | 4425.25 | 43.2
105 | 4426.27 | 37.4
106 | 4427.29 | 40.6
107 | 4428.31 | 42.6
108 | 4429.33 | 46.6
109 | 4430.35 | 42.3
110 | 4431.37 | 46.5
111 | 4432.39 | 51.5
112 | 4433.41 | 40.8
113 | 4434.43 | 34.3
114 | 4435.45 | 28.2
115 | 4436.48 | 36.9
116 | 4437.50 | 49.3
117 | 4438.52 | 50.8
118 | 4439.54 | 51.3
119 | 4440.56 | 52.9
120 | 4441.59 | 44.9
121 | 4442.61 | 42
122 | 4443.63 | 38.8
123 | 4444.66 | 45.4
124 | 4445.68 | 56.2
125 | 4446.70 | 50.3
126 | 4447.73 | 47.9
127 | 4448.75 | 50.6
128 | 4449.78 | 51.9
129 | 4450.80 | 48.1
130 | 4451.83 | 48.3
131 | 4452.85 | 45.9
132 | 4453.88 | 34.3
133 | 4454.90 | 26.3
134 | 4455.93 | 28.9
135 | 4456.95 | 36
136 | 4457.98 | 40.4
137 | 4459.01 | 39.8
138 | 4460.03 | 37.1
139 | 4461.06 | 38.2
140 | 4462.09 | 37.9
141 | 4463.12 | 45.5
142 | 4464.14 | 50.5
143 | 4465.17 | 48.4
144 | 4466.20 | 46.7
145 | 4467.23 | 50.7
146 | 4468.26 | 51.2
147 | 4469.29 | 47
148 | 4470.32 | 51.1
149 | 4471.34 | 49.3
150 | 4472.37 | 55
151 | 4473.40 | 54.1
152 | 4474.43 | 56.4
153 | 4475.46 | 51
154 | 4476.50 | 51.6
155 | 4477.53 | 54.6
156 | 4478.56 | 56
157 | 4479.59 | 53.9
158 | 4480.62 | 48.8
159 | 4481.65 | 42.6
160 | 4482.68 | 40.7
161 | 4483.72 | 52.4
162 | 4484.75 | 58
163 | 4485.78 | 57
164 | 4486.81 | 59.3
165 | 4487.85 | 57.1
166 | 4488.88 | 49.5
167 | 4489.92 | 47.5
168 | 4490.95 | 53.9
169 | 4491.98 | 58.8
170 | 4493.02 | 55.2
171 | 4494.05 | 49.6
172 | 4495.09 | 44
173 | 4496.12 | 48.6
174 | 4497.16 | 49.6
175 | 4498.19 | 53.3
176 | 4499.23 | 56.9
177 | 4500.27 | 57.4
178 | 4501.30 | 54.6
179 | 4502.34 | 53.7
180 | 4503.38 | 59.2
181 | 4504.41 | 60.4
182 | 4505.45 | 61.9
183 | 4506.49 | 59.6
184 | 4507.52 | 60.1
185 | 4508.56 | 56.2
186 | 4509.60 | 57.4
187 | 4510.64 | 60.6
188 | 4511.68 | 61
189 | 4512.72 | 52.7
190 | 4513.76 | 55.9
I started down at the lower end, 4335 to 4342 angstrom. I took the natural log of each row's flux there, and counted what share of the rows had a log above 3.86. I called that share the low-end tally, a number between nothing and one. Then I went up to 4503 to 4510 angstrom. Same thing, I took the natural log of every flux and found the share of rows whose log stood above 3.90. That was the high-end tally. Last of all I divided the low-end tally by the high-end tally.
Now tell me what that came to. 0.14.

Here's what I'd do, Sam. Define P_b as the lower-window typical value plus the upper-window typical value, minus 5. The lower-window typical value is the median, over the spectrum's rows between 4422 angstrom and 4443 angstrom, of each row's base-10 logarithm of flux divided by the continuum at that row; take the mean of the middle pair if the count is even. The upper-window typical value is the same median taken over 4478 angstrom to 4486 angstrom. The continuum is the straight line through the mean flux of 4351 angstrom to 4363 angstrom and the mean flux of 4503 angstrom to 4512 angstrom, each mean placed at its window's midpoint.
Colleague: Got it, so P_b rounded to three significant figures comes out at -5.09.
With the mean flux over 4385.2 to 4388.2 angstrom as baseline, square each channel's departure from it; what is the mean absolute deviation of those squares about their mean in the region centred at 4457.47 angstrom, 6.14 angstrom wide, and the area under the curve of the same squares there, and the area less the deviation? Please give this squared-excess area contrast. 170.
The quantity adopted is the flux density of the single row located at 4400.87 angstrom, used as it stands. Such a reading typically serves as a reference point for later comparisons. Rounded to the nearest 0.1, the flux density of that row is 38.4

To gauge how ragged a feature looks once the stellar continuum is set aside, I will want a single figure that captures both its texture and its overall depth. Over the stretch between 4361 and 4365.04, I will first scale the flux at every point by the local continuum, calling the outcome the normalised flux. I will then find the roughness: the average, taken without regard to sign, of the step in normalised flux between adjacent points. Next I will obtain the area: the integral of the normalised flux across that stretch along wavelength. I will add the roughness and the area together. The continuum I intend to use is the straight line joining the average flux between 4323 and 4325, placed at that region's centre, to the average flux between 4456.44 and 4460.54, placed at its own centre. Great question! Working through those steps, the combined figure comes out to 5.86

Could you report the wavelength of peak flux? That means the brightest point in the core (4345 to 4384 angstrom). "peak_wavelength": 4349.49 angstrom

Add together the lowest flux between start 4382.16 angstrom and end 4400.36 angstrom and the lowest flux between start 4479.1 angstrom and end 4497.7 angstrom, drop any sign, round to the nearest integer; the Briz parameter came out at 53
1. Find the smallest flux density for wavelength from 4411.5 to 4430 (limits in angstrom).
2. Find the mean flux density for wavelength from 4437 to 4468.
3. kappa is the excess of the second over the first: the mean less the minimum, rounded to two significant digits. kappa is 18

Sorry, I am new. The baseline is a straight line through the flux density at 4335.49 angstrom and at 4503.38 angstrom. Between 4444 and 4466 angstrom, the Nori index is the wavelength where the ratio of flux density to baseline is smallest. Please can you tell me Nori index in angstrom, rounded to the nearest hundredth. 4454.90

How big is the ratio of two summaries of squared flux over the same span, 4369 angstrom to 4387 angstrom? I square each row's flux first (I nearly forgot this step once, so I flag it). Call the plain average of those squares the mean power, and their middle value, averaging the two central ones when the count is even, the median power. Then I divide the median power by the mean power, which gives 1.10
